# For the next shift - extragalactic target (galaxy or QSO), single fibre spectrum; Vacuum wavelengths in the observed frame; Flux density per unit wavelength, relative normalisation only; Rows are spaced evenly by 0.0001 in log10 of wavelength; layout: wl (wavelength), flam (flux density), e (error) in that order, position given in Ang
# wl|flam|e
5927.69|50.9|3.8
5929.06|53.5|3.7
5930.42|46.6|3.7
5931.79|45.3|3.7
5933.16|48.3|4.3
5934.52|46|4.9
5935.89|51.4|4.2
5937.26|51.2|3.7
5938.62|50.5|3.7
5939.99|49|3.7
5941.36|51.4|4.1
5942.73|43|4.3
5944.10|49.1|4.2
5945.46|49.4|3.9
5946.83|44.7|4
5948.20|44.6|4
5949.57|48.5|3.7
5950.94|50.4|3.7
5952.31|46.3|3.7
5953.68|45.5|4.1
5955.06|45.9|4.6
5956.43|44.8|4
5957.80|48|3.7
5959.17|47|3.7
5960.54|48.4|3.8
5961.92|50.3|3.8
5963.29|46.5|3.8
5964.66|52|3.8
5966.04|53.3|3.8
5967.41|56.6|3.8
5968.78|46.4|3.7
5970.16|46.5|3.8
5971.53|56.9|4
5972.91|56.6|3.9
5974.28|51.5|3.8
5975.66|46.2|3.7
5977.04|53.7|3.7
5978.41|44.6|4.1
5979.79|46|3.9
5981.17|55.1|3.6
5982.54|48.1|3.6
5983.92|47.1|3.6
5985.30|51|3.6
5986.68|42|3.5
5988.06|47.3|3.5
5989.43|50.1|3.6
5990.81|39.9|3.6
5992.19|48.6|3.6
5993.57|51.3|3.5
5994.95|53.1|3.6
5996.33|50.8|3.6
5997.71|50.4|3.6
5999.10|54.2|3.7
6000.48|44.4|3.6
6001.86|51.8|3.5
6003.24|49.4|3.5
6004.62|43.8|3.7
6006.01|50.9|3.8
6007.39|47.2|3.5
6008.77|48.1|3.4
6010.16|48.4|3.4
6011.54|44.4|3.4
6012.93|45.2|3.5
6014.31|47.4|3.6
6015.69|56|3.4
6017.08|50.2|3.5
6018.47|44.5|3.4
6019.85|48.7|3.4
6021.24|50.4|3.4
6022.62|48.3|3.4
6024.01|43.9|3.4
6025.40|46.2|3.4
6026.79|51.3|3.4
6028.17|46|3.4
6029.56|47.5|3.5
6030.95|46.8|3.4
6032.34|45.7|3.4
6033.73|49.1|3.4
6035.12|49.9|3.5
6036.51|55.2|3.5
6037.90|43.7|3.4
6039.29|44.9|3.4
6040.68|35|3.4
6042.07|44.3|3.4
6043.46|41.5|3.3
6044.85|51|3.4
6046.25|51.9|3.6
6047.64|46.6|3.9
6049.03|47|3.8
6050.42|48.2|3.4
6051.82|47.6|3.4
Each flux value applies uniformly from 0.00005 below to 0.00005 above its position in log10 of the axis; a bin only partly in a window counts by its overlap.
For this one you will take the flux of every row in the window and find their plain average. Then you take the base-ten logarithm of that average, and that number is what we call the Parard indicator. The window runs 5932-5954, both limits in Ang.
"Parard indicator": 1.68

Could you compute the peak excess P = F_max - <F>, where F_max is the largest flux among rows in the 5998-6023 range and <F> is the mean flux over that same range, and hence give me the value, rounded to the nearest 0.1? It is 7.5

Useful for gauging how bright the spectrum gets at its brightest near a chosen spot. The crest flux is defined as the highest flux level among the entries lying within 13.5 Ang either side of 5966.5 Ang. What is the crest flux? 56.9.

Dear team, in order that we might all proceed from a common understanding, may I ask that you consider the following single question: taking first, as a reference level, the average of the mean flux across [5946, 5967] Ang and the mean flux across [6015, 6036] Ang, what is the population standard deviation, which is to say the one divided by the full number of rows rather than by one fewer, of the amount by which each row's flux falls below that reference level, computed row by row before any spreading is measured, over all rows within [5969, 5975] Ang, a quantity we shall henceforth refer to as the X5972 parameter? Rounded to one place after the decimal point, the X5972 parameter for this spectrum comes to 4.3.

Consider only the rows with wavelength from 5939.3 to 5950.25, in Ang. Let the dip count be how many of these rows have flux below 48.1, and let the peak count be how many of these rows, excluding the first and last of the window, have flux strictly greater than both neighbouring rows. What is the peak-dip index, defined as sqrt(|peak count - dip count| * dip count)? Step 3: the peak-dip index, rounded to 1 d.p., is 1.7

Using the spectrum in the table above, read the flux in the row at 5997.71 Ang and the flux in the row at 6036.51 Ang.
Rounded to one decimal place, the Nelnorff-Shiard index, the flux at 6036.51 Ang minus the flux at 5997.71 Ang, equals 4.8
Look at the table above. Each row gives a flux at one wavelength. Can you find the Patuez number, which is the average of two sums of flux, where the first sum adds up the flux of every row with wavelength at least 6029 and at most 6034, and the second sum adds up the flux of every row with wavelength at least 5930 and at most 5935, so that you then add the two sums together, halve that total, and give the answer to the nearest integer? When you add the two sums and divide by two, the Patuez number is 188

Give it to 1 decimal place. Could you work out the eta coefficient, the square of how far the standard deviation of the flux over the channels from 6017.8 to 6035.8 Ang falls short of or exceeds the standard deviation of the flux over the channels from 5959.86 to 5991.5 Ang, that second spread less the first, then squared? 5.4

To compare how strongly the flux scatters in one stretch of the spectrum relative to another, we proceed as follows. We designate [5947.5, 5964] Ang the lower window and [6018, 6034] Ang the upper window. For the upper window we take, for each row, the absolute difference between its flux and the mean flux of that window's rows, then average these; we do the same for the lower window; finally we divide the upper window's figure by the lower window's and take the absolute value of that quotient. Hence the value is 1.1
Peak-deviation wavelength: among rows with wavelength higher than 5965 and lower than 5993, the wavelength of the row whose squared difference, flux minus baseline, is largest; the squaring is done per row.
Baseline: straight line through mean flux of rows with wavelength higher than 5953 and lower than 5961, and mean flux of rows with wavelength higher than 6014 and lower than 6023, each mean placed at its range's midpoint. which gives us 5971.53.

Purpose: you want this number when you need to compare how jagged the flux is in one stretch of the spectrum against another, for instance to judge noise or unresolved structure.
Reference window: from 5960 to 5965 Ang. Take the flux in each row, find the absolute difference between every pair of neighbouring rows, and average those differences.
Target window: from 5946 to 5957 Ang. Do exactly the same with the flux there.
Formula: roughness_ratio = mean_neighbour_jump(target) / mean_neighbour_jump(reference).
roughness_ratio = 0.47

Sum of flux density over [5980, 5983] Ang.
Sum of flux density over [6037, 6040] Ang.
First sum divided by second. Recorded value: 1.16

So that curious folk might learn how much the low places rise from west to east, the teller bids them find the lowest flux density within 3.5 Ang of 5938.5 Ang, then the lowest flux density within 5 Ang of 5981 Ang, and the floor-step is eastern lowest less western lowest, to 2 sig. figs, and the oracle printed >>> -4.4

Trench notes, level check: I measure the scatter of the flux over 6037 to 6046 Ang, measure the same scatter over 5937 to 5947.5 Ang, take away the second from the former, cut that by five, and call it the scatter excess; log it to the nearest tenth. 0.4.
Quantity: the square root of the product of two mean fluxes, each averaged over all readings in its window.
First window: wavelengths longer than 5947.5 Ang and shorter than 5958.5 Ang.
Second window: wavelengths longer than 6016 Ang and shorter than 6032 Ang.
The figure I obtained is 47.2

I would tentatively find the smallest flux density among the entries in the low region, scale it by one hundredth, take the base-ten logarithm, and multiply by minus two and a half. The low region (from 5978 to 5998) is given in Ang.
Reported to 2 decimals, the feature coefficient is 1.00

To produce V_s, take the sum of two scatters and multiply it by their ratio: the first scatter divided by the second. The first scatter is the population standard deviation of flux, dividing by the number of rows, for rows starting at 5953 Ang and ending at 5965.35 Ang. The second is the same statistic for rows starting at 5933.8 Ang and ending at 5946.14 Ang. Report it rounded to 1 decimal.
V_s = 4.1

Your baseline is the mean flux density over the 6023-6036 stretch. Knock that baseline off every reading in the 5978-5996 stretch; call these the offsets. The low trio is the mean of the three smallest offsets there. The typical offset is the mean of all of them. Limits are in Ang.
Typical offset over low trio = -0.12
